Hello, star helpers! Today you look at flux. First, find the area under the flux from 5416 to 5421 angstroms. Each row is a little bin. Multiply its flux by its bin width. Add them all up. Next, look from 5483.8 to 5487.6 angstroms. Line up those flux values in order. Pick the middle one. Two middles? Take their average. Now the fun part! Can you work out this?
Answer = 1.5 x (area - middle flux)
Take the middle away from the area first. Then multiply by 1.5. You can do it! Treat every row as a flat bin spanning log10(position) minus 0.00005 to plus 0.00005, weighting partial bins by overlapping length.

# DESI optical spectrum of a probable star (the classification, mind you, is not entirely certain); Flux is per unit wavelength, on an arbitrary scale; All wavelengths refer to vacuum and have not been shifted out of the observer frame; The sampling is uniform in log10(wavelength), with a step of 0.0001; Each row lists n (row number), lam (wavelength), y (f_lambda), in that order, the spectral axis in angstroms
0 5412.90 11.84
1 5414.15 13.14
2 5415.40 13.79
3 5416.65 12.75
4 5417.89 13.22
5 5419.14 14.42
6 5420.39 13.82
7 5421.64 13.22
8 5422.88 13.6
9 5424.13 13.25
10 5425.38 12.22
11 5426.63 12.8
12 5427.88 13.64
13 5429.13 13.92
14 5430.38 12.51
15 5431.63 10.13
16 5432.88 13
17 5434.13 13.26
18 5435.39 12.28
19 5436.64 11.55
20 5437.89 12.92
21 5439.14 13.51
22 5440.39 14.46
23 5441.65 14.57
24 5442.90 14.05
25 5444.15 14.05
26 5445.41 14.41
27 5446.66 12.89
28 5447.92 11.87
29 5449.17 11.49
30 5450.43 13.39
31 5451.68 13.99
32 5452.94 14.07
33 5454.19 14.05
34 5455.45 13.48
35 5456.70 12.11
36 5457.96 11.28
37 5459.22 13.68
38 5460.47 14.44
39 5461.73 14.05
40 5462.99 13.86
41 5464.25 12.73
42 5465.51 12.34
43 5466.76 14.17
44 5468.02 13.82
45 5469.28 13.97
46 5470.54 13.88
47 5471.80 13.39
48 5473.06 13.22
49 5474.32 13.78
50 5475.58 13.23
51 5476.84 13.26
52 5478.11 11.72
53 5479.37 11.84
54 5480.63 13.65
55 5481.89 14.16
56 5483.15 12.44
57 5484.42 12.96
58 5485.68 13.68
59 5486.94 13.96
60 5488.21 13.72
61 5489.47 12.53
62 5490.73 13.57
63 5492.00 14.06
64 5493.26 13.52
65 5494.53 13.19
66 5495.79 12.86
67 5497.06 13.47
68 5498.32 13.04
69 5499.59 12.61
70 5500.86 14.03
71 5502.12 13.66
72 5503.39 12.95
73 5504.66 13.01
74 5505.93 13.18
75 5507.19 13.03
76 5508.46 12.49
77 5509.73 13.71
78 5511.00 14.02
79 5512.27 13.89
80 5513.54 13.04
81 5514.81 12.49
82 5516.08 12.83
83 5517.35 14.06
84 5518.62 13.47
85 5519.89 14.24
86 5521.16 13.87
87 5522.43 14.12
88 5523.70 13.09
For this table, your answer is 81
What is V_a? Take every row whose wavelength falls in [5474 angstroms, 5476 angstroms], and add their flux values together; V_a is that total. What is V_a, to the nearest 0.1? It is 27.0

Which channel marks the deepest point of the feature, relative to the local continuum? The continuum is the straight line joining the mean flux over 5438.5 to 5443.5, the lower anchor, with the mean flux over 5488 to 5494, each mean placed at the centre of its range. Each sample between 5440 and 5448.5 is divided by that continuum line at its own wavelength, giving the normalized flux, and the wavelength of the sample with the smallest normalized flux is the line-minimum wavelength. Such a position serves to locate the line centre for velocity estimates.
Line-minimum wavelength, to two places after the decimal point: 5447.92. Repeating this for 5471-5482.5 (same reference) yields 5478.11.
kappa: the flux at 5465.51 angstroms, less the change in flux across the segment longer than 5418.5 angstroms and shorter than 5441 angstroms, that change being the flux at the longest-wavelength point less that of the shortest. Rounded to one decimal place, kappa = 12.3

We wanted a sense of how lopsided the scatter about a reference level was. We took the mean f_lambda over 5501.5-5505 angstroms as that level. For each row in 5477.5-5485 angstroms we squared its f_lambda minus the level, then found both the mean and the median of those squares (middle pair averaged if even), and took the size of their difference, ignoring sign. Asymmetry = 0.22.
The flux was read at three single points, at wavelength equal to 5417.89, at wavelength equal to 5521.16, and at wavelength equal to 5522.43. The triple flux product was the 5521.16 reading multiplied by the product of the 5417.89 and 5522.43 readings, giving 2589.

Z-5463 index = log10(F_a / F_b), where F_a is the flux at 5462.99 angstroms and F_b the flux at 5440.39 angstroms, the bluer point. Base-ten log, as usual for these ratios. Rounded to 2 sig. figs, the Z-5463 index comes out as -0.018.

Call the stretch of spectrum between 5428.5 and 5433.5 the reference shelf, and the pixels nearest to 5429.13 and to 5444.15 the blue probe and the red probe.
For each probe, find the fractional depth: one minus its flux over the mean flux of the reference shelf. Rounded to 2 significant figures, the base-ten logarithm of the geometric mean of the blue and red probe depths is -0.89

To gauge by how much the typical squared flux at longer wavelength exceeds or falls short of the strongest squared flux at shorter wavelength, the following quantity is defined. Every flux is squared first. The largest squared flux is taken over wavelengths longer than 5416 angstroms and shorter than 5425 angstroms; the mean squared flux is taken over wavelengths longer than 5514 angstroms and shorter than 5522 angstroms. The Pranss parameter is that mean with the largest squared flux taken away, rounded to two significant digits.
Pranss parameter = -25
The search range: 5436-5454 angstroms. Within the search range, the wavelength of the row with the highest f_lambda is 5441.65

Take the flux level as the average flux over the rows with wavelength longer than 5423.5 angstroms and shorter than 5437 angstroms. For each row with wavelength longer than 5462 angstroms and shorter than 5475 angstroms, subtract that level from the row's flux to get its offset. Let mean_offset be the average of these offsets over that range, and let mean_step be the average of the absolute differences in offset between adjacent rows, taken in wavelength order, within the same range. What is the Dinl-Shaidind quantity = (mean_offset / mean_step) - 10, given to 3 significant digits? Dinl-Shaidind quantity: -8.40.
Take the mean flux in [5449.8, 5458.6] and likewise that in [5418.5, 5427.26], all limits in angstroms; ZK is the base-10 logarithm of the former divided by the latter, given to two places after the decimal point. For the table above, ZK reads 0.00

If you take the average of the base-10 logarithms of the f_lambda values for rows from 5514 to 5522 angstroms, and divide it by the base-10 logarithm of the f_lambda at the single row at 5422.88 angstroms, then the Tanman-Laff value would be 1.00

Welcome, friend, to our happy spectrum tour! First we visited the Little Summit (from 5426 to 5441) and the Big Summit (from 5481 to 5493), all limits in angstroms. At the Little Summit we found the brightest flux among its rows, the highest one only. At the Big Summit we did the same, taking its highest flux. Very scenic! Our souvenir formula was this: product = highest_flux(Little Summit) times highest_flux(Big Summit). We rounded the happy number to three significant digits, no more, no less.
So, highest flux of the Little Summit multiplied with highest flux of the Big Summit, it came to 205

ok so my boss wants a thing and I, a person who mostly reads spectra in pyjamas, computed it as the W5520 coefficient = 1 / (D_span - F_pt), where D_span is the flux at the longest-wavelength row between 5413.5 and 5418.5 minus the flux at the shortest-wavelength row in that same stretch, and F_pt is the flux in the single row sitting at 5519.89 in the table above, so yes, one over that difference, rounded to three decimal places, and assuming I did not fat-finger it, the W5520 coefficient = -0.071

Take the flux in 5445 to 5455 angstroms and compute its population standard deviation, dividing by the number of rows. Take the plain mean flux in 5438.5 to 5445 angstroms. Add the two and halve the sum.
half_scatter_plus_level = 7.6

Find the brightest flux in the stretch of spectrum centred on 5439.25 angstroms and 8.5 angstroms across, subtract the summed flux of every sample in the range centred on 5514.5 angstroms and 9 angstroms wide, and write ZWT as -79.2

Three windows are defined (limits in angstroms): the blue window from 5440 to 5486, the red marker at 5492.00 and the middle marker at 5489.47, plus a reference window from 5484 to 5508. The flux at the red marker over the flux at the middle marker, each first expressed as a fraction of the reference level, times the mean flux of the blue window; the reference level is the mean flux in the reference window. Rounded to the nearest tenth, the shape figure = 15.0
